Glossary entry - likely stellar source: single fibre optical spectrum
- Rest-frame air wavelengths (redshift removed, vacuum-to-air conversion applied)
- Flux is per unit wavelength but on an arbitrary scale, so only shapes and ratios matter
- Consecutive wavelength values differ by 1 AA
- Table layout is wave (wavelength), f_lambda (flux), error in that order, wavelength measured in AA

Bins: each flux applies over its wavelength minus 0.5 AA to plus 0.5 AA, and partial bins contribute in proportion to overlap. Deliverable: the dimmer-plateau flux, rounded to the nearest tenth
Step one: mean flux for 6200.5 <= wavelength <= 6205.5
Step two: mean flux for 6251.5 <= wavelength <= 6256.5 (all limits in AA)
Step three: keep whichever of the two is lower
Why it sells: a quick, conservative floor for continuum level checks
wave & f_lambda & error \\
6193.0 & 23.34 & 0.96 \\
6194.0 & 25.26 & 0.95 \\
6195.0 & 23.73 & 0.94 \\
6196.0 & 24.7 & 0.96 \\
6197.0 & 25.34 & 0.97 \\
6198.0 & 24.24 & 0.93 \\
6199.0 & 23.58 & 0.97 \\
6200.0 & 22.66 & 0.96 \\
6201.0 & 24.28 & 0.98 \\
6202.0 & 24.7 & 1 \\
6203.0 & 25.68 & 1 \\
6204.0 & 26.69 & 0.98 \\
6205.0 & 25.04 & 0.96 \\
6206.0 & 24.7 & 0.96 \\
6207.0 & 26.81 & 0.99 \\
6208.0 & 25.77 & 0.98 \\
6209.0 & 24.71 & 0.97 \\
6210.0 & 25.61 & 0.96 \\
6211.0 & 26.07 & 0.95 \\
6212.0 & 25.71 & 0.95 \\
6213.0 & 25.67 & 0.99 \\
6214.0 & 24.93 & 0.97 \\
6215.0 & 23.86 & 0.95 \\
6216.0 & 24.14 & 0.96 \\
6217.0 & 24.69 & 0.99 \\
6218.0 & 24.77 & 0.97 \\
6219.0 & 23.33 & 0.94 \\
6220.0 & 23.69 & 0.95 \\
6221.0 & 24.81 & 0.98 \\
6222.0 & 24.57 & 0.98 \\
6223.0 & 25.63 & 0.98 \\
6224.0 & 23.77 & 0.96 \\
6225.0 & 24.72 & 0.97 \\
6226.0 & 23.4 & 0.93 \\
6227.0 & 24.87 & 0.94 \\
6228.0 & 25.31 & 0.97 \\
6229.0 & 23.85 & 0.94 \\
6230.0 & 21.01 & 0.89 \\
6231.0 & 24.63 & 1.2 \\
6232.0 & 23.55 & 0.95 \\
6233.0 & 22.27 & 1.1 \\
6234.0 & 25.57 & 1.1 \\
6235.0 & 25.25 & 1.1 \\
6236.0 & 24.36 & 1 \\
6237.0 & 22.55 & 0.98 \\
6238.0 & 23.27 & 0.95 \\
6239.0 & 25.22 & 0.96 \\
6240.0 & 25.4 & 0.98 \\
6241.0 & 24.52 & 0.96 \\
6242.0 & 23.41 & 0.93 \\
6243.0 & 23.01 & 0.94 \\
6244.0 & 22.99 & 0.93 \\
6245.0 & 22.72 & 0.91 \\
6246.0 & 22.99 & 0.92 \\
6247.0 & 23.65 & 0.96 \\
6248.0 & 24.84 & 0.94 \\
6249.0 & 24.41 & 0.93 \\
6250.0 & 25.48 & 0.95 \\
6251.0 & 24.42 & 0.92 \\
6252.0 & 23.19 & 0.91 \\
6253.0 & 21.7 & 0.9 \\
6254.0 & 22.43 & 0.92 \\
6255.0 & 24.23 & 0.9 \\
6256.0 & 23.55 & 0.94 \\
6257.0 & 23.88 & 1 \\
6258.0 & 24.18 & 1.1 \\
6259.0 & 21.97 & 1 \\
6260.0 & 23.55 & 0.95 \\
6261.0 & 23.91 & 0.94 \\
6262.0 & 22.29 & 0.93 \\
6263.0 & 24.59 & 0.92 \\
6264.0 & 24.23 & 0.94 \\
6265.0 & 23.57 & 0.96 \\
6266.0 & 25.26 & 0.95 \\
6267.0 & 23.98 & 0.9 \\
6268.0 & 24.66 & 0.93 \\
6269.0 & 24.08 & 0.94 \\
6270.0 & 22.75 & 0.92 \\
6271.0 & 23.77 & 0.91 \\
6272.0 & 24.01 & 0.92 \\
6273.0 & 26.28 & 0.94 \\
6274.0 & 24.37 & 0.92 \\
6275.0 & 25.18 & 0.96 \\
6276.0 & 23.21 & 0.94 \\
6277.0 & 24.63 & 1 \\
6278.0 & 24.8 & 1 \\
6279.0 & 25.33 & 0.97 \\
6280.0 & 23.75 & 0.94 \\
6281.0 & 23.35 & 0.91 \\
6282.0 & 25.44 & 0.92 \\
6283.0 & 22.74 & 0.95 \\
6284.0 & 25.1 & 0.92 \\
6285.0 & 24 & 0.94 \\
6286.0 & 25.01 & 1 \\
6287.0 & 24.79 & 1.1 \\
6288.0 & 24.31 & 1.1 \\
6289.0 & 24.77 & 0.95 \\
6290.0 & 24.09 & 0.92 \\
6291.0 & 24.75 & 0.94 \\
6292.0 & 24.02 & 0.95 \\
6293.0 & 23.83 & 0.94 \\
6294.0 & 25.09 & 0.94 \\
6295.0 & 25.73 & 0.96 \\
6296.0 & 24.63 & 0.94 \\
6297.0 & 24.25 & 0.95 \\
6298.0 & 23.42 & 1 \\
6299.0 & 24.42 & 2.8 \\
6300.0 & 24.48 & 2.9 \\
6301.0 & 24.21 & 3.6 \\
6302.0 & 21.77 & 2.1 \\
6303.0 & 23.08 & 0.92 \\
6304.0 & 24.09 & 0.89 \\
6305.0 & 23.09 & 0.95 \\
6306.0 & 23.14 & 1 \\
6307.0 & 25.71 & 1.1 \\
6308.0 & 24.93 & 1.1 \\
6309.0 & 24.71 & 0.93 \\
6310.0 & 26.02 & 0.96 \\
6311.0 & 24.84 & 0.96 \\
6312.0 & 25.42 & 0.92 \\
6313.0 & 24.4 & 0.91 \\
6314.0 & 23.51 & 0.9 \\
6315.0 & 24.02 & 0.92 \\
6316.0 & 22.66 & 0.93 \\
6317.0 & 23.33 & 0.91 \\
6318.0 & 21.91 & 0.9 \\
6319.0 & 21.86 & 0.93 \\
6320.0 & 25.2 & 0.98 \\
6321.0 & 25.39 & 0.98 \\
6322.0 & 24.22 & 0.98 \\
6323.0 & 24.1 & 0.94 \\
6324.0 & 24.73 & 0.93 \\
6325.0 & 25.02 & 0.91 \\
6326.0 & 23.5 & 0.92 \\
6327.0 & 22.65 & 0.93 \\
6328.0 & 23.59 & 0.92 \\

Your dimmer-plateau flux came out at 23.0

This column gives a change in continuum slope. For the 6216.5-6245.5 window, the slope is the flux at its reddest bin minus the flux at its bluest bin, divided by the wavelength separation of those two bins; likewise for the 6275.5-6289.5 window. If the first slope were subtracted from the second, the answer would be 0.19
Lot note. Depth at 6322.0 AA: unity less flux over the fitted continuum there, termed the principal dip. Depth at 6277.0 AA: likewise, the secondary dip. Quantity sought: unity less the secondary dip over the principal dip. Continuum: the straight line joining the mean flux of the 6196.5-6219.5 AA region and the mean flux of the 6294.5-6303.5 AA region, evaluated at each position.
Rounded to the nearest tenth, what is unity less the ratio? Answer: 0.1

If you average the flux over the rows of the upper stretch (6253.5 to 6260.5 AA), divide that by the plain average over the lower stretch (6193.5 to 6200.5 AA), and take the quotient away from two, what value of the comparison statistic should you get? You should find 1.03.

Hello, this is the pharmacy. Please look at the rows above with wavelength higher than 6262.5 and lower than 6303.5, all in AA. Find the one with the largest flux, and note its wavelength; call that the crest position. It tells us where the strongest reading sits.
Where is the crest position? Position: 6273.0 AA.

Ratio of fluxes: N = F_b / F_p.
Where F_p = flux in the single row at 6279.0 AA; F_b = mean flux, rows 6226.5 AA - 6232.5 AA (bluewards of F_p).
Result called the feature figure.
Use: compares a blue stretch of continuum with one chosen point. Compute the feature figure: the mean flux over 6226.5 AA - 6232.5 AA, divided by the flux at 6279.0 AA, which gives 0.94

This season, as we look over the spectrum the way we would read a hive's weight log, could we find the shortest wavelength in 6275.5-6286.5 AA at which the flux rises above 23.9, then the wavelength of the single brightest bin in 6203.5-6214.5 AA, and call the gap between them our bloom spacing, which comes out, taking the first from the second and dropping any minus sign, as 70 AA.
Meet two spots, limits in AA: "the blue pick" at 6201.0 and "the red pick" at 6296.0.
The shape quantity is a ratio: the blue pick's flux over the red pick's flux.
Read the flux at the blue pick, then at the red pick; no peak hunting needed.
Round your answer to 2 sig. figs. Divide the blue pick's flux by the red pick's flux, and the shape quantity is 0.99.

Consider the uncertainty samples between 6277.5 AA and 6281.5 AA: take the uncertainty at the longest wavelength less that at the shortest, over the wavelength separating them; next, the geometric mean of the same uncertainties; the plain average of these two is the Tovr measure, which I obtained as 0.462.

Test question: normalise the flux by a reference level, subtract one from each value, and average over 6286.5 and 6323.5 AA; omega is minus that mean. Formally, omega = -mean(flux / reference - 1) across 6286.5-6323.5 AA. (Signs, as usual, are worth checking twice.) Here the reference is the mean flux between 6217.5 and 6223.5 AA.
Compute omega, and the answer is 0.012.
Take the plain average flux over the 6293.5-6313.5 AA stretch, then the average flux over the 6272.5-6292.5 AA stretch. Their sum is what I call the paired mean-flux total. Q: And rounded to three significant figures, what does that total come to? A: 48.9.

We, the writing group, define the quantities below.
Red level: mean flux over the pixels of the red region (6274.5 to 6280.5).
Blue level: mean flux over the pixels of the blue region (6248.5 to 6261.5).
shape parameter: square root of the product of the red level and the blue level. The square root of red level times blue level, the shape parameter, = 24.0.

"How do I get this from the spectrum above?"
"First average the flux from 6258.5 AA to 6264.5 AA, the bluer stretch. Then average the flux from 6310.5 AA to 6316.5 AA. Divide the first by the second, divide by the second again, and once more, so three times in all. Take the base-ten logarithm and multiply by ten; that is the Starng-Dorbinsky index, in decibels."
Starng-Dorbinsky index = -27.8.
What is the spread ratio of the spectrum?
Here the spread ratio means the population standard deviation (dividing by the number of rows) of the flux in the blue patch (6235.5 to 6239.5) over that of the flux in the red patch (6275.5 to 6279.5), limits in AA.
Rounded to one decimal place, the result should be 1.3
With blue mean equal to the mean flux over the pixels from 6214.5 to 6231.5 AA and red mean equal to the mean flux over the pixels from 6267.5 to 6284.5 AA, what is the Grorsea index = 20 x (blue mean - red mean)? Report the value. -3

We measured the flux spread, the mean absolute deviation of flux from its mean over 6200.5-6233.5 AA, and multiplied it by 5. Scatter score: 4.2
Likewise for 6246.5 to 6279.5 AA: 3.9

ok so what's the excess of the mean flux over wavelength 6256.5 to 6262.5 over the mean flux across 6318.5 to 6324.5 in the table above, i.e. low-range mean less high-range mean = -1.0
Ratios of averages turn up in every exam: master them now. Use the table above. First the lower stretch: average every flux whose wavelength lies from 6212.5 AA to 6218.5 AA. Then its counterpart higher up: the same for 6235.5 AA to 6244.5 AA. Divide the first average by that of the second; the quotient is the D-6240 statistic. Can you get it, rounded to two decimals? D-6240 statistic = 1.03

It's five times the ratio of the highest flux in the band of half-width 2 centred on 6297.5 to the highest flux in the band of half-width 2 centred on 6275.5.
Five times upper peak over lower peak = 4.89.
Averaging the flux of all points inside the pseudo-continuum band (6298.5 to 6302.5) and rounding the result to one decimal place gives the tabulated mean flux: 23.7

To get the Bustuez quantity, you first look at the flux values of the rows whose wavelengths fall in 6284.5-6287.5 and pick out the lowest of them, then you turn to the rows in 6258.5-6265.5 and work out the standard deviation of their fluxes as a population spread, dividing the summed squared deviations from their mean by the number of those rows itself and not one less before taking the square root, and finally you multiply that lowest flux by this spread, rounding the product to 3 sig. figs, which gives 21.6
